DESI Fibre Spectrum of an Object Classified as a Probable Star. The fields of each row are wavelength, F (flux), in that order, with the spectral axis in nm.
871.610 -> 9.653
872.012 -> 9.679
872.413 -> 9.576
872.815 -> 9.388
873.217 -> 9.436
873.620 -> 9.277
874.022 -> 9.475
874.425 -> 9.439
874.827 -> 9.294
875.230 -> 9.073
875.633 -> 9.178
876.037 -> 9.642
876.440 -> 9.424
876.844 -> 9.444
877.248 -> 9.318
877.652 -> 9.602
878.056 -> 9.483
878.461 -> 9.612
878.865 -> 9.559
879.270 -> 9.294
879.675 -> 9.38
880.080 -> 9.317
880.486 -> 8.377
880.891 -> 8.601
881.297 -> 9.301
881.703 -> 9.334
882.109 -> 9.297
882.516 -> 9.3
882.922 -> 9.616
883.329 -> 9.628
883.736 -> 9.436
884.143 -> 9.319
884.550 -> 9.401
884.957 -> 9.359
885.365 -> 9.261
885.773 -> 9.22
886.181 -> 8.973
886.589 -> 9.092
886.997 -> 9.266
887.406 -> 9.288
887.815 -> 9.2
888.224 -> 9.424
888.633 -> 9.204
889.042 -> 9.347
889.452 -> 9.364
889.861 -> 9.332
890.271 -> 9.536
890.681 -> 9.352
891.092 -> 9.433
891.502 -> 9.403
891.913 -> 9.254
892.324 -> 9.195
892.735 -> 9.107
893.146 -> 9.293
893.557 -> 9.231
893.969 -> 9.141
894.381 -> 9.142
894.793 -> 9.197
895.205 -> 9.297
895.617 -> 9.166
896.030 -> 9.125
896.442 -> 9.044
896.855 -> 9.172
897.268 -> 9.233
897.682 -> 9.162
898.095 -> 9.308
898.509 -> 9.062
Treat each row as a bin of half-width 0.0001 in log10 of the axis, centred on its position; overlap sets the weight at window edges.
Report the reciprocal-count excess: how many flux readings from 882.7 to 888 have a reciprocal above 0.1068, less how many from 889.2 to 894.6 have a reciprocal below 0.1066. 6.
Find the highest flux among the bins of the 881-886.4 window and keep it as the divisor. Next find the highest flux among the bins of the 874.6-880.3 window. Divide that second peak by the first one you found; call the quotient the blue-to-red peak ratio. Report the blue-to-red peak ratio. 1.00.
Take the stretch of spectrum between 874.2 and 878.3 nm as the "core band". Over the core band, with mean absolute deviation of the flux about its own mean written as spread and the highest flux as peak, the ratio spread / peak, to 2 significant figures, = 0.014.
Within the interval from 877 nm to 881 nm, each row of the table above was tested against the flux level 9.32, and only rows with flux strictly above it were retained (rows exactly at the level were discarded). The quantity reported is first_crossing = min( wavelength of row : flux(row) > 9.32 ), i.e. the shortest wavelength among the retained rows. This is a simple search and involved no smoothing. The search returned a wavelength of 877.652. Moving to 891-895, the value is 891.092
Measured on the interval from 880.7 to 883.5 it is 881.703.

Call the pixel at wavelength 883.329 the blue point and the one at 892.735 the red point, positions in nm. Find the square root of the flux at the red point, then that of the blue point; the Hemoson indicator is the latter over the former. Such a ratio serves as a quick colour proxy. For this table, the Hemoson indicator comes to 1.03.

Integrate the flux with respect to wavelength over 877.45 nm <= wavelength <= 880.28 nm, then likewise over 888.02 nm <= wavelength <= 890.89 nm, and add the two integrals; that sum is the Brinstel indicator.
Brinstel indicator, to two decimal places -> 53.67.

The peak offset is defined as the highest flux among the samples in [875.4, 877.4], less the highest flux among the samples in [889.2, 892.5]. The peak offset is 0.11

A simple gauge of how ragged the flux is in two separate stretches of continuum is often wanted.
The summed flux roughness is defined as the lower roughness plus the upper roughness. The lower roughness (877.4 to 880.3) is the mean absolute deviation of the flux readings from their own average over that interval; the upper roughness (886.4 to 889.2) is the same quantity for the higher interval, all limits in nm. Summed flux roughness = 0.20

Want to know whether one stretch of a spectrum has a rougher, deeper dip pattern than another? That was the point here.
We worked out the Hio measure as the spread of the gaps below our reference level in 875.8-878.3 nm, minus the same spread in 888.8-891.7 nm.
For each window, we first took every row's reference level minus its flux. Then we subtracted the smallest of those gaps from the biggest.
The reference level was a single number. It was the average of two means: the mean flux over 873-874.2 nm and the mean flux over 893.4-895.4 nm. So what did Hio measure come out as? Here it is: 0.12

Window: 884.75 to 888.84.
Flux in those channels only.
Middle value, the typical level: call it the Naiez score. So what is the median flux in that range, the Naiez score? 9.24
